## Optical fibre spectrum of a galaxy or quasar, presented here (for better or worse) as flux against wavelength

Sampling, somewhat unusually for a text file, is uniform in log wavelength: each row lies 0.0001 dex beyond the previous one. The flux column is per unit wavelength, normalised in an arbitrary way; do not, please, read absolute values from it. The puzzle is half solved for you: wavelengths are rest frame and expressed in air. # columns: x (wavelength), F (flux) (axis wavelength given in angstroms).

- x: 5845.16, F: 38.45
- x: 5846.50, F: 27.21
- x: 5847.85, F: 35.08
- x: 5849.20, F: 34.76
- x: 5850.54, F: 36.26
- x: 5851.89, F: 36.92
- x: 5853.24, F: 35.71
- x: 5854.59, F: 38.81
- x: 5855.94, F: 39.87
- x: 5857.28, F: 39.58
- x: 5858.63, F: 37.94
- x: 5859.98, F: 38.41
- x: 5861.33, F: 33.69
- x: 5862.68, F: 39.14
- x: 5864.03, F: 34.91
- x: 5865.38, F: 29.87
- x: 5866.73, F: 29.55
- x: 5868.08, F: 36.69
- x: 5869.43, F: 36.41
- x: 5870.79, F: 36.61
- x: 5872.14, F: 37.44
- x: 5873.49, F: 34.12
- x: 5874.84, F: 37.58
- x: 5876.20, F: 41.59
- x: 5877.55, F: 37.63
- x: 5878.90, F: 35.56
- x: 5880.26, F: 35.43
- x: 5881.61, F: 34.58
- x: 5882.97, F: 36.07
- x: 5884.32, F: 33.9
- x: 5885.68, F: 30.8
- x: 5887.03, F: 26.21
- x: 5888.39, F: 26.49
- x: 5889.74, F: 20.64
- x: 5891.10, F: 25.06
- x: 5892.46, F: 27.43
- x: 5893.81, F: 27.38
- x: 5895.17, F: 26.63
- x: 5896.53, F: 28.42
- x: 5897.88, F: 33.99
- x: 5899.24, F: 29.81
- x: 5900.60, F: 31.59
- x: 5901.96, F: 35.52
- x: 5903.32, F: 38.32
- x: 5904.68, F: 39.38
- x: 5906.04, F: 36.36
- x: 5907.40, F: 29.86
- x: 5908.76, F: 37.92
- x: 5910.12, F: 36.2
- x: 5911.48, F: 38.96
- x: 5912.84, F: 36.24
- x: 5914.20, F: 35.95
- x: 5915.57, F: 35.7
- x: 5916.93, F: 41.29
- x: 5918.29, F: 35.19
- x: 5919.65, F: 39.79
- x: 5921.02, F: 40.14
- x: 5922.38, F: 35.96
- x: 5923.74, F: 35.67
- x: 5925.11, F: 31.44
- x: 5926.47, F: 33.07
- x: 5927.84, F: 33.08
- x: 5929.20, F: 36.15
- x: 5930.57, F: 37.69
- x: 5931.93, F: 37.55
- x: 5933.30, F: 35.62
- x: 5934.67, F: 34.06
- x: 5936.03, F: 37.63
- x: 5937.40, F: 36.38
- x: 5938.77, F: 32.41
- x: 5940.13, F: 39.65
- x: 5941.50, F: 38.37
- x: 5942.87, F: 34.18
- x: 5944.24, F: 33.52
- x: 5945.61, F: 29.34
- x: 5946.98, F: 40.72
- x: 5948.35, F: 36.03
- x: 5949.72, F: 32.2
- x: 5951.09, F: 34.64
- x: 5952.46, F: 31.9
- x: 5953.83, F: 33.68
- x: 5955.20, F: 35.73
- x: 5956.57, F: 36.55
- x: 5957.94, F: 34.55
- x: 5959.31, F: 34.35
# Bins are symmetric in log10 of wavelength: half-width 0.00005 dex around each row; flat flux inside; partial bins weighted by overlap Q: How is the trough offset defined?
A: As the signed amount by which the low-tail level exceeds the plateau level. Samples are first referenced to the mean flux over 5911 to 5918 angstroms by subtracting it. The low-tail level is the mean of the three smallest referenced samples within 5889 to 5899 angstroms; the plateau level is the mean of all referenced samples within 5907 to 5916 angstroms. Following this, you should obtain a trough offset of -12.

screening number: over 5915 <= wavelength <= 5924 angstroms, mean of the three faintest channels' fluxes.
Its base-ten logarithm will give 1.550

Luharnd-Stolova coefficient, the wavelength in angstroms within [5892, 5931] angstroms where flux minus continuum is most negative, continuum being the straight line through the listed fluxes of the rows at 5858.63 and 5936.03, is 5895.17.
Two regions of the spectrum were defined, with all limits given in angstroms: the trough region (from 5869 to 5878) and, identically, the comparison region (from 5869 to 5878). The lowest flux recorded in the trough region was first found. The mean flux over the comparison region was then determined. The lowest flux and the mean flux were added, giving 71.5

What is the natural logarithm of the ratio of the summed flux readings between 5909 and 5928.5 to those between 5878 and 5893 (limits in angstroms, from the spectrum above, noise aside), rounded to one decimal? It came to 0.4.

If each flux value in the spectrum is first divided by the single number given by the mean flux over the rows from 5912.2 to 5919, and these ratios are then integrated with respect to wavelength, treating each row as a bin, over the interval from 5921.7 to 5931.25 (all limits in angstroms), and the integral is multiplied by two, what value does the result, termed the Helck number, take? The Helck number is 18.0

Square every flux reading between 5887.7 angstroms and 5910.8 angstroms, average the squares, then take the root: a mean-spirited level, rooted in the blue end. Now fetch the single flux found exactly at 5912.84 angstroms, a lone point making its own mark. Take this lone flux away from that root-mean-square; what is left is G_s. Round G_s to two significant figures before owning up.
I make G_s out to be -4.6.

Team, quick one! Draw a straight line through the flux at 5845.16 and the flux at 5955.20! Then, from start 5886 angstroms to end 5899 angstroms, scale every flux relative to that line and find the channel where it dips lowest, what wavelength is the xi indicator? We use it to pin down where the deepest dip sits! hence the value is 5889.74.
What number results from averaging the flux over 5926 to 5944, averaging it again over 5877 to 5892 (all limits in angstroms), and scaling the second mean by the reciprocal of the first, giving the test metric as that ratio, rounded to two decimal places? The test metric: 0.87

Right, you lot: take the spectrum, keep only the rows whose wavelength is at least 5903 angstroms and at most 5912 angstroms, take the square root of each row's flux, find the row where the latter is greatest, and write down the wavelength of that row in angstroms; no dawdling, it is 5904.68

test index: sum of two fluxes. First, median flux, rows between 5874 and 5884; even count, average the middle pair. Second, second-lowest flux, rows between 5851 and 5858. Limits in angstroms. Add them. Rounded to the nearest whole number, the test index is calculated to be 73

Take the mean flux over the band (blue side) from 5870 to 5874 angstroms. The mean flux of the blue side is 36.1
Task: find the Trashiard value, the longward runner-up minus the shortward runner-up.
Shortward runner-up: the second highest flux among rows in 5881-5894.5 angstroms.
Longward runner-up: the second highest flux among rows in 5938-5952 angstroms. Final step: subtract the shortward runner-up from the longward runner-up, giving 5.1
